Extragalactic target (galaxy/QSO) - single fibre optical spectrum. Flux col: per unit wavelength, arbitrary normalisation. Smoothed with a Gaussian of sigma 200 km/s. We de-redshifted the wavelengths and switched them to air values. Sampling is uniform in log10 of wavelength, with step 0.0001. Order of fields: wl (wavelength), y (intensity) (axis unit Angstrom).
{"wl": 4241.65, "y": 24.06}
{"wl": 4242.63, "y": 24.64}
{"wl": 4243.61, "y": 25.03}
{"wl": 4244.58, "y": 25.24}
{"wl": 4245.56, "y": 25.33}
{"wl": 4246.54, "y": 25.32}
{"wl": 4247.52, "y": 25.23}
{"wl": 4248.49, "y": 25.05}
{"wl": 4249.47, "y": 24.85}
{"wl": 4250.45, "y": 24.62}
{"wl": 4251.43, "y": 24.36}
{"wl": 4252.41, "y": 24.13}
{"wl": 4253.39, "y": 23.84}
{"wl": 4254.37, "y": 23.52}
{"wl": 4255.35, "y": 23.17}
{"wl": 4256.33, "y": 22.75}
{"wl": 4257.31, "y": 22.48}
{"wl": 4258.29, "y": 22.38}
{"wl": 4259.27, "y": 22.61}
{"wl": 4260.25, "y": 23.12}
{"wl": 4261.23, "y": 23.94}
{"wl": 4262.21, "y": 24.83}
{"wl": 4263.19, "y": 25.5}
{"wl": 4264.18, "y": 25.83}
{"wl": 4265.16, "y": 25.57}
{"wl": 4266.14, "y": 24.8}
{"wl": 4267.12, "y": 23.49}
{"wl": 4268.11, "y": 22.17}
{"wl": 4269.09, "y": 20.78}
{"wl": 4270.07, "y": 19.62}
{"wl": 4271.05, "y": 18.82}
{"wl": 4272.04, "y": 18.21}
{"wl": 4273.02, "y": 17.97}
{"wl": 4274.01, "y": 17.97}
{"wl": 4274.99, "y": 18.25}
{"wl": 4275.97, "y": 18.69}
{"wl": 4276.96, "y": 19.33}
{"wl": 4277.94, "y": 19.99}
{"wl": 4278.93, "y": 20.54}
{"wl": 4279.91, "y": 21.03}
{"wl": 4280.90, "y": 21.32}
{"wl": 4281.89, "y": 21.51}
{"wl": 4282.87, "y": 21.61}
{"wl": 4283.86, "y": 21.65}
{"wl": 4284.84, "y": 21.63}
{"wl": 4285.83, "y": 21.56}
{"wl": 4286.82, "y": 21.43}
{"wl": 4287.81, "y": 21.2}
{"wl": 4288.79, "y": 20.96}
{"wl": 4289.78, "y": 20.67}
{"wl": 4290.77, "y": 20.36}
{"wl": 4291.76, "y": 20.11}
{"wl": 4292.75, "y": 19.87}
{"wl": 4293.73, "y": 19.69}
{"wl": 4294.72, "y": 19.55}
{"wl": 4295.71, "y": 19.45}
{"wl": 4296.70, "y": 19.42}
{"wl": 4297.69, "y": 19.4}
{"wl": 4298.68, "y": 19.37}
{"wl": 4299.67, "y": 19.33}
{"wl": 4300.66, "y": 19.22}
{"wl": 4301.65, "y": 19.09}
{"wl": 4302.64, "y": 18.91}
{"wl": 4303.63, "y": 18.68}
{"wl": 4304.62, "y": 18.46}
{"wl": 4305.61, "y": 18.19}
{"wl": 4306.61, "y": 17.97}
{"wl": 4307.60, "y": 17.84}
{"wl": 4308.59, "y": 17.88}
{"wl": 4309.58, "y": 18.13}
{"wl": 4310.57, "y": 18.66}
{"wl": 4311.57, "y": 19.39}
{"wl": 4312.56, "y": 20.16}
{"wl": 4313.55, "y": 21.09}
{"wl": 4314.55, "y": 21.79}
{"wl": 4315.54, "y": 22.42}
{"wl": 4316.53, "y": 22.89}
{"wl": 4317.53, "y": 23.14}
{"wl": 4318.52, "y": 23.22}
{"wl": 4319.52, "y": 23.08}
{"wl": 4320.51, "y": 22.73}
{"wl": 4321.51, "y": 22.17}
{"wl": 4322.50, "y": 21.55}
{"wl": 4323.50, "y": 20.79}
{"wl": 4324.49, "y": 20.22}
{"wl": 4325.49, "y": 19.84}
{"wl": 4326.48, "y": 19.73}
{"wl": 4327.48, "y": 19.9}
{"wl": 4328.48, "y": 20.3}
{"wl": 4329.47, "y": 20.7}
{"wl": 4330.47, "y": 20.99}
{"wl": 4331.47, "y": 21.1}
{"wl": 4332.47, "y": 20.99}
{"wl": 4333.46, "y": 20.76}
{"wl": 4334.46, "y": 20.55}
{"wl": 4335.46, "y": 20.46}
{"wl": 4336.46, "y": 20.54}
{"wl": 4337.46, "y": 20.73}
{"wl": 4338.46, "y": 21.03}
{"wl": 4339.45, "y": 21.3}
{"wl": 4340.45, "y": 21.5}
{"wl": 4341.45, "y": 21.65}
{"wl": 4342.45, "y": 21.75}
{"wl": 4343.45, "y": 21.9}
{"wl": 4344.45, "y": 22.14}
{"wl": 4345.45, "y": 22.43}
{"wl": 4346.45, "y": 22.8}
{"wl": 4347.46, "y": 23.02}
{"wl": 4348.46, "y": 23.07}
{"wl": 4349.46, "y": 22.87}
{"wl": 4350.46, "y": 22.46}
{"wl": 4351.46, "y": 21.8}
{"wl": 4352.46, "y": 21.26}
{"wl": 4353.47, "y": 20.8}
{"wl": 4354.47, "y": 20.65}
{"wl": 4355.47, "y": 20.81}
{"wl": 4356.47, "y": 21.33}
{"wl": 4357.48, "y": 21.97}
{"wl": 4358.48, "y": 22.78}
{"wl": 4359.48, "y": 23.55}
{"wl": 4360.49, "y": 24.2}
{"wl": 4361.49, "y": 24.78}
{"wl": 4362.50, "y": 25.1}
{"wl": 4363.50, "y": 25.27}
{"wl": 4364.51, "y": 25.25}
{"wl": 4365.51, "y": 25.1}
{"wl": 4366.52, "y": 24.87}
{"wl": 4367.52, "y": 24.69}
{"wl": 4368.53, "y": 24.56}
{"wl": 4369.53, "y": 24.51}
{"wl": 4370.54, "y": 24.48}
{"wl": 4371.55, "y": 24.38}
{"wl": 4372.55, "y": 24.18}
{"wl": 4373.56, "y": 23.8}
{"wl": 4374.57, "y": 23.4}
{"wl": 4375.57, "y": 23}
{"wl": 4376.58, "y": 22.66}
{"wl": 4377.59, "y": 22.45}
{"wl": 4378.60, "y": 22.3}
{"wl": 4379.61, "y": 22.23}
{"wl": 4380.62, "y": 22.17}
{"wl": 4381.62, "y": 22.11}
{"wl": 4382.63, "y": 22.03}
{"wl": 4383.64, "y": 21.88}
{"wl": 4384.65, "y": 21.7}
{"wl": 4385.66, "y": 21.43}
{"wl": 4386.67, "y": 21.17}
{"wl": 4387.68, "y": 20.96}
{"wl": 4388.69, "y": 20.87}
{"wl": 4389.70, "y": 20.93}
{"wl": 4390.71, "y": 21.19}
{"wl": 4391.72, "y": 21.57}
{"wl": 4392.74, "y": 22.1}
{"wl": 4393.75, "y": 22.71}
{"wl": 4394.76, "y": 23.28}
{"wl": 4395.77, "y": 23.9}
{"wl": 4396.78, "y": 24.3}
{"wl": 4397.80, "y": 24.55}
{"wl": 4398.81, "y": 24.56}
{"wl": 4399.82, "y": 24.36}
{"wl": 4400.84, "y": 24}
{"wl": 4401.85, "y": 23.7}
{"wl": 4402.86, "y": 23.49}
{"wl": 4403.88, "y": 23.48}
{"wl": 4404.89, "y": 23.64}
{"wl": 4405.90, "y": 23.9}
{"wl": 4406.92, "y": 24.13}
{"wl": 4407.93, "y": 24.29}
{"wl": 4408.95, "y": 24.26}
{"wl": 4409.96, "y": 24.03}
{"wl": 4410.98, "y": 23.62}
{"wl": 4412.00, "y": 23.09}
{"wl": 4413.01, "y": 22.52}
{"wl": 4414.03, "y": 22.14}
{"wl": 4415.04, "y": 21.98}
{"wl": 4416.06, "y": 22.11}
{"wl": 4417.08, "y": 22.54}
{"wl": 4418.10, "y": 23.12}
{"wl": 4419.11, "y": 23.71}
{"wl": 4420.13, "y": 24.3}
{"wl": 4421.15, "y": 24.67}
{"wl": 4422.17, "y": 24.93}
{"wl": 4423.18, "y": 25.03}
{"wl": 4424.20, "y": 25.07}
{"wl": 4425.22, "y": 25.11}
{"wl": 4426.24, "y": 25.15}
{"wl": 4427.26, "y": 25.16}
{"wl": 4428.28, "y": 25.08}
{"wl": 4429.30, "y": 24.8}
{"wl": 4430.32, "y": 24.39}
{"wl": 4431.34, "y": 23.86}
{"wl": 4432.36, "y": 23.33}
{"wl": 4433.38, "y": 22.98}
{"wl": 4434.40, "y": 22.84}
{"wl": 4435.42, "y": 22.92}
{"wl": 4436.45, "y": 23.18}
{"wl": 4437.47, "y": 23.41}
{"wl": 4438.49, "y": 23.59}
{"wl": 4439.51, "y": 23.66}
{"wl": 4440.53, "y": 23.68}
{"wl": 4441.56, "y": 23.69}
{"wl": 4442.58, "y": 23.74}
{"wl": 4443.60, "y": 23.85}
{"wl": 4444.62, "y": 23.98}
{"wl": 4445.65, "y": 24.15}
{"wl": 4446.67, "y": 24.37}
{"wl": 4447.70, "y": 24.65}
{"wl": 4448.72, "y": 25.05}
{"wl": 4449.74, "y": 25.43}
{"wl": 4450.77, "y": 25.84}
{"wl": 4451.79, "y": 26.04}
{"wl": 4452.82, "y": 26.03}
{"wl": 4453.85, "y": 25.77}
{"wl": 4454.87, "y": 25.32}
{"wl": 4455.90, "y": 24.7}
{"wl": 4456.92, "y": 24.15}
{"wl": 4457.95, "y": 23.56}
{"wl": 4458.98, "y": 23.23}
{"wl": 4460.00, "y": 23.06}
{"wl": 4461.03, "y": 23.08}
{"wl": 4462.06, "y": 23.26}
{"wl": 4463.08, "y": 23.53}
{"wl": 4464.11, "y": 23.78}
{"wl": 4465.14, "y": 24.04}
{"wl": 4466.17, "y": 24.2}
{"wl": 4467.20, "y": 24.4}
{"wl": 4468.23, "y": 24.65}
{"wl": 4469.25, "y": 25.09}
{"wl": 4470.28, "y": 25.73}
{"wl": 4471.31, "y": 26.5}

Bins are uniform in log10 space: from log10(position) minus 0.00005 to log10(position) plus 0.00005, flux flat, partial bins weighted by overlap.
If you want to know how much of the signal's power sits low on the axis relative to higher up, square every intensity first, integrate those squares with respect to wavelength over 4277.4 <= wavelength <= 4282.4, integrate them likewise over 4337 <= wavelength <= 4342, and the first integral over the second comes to 1.0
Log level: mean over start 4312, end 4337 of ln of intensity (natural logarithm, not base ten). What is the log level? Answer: 3.05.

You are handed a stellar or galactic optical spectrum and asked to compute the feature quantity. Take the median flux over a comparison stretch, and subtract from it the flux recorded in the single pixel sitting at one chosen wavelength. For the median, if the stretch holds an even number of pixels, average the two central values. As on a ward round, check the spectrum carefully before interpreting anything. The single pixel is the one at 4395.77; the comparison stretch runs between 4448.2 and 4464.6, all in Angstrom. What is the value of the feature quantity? 0.5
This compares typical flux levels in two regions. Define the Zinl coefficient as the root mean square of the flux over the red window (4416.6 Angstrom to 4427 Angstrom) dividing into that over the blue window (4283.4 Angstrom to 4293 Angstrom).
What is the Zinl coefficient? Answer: 0.86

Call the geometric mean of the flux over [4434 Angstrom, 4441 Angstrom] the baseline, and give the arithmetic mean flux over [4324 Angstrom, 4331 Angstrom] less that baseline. -3.1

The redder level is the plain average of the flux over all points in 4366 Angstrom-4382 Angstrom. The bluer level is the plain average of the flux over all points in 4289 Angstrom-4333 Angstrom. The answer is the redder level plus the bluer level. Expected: 43.7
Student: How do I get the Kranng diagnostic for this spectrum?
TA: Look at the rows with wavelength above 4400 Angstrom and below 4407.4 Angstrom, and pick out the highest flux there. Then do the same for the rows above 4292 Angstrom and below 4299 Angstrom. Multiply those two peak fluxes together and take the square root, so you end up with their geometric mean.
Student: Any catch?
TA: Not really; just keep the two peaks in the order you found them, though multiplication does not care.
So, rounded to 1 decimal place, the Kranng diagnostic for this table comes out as 21.9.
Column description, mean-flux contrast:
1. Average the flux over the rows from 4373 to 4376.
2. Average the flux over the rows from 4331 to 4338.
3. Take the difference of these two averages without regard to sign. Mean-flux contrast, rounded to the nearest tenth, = 2.7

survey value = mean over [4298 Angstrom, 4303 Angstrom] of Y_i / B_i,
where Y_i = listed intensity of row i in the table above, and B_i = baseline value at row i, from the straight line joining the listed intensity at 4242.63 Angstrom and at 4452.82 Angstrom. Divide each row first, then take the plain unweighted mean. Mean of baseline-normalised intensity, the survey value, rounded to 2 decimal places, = 0.77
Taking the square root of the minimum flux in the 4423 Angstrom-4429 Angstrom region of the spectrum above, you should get 5.00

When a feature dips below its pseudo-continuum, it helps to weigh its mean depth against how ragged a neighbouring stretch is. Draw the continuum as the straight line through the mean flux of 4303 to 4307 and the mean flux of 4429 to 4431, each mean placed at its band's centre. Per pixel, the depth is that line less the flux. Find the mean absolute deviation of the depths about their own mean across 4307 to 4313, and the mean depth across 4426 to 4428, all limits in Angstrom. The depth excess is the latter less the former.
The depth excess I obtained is -1.4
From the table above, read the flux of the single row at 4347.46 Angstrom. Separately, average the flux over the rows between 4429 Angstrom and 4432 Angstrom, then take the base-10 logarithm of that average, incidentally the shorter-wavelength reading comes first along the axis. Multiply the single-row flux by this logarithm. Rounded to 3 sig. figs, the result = 31.9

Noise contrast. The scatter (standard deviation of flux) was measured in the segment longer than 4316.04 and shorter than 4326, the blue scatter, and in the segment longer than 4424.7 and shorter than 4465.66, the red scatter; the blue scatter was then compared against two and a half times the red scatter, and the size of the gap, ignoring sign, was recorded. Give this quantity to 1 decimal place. 1.1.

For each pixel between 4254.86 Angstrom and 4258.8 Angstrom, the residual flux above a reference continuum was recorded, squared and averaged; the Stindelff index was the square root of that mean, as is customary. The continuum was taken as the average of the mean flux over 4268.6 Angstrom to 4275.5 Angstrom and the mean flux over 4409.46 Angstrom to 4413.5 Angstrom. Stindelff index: 1.7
